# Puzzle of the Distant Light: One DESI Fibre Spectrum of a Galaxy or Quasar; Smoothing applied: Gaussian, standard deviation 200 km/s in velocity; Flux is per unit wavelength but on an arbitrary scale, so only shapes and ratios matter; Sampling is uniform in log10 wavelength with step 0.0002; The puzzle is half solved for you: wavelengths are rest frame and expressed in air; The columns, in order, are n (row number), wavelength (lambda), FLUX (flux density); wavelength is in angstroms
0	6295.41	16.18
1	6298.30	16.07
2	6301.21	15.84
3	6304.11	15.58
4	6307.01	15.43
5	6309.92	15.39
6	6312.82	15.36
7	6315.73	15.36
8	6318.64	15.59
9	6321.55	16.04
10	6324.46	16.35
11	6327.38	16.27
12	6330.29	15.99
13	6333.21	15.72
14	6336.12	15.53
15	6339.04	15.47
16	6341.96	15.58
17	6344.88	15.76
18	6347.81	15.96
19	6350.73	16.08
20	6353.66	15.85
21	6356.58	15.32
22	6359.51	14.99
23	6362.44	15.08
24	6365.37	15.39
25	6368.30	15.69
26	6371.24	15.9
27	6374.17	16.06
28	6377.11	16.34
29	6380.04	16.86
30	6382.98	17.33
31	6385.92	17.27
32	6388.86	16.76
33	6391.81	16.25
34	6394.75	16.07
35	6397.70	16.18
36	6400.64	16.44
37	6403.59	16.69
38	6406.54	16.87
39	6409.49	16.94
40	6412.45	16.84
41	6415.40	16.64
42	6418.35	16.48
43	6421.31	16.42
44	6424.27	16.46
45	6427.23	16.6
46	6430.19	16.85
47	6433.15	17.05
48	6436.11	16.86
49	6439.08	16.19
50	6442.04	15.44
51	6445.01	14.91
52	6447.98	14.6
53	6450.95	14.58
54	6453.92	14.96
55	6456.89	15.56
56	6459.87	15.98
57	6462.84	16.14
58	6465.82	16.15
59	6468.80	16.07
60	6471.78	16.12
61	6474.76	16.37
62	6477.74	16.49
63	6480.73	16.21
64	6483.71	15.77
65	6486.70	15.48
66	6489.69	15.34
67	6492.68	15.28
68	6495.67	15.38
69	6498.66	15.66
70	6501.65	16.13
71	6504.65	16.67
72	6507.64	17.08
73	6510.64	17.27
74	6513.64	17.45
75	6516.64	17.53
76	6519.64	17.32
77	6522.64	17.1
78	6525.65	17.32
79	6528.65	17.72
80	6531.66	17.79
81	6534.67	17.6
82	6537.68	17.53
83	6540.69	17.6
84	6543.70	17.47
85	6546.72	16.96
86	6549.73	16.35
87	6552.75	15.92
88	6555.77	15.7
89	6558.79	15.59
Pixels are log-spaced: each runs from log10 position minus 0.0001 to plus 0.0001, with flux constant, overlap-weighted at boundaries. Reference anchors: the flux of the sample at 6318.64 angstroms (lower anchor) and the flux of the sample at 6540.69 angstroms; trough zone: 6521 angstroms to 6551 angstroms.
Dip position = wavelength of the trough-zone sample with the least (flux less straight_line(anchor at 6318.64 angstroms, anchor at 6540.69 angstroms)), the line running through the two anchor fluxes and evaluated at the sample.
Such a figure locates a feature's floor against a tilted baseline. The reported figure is 6549.73 angstroms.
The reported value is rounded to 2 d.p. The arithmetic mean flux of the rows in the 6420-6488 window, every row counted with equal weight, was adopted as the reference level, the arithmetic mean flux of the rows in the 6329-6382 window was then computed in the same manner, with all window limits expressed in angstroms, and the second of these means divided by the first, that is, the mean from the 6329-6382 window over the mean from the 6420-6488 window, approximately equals 0.99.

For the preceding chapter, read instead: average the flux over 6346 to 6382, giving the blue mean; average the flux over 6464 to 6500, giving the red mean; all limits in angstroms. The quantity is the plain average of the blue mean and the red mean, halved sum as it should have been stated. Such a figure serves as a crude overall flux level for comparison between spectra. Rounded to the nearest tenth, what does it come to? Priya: 15.8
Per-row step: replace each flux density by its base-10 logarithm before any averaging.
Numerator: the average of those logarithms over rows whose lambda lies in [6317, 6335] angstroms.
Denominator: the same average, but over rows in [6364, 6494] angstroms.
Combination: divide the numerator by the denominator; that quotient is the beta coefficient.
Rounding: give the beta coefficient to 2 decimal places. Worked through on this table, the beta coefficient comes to 1.00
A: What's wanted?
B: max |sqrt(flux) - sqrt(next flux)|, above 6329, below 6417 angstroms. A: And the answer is 0.067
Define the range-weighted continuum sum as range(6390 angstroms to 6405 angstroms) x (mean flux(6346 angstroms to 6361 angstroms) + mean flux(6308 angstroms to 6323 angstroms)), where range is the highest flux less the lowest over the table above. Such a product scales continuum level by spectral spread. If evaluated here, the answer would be 19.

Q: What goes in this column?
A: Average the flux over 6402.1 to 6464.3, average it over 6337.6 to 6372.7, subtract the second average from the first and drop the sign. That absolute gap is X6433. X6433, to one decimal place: 0.6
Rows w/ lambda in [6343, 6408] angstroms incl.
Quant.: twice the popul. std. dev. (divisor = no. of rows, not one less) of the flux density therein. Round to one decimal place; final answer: 1.3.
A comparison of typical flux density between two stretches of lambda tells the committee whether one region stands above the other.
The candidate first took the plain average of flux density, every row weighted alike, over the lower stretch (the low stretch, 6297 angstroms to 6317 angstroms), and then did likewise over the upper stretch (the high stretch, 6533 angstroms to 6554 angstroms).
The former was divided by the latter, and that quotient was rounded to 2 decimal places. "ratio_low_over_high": 0.91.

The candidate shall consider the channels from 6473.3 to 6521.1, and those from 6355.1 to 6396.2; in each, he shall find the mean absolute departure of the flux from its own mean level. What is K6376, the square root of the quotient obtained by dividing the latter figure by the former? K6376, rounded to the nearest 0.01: 0.94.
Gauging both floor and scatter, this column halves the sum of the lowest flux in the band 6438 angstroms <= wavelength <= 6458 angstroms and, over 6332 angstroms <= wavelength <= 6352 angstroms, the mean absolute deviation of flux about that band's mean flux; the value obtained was 7.38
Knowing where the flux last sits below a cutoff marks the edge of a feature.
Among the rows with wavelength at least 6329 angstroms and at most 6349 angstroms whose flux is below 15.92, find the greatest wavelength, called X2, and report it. 6344.88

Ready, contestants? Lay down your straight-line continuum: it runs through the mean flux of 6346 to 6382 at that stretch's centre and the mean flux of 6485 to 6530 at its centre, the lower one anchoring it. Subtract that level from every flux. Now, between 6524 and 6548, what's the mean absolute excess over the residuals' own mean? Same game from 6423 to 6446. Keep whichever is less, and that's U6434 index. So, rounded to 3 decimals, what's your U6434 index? 0.197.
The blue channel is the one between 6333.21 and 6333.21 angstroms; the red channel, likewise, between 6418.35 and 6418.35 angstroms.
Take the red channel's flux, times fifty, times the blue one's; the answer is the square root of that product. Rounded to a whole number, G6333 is 114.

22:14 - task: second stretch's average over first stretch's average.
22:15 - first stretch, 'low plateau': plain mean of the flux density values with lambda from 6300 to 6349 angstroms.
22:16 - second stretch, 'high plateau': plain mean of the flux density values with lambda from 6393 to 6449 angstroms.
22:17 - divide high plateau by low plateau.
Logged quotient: 1.04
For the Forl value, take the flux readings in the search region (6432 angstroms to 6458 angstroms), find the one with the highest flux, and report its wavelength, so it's 6433.15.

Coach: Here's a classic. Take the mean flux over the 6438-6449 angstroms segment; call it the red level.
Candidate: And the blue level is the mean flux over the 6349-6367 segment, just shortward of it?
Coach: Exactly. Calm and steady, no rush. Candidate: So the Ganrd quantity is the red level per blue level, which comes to 0.99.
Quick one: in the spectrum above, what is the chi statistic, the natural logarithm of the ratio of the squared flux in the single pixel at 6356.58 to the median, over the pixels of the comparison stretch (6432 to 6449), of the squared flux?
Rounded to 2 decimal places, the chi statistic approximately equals -0.06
